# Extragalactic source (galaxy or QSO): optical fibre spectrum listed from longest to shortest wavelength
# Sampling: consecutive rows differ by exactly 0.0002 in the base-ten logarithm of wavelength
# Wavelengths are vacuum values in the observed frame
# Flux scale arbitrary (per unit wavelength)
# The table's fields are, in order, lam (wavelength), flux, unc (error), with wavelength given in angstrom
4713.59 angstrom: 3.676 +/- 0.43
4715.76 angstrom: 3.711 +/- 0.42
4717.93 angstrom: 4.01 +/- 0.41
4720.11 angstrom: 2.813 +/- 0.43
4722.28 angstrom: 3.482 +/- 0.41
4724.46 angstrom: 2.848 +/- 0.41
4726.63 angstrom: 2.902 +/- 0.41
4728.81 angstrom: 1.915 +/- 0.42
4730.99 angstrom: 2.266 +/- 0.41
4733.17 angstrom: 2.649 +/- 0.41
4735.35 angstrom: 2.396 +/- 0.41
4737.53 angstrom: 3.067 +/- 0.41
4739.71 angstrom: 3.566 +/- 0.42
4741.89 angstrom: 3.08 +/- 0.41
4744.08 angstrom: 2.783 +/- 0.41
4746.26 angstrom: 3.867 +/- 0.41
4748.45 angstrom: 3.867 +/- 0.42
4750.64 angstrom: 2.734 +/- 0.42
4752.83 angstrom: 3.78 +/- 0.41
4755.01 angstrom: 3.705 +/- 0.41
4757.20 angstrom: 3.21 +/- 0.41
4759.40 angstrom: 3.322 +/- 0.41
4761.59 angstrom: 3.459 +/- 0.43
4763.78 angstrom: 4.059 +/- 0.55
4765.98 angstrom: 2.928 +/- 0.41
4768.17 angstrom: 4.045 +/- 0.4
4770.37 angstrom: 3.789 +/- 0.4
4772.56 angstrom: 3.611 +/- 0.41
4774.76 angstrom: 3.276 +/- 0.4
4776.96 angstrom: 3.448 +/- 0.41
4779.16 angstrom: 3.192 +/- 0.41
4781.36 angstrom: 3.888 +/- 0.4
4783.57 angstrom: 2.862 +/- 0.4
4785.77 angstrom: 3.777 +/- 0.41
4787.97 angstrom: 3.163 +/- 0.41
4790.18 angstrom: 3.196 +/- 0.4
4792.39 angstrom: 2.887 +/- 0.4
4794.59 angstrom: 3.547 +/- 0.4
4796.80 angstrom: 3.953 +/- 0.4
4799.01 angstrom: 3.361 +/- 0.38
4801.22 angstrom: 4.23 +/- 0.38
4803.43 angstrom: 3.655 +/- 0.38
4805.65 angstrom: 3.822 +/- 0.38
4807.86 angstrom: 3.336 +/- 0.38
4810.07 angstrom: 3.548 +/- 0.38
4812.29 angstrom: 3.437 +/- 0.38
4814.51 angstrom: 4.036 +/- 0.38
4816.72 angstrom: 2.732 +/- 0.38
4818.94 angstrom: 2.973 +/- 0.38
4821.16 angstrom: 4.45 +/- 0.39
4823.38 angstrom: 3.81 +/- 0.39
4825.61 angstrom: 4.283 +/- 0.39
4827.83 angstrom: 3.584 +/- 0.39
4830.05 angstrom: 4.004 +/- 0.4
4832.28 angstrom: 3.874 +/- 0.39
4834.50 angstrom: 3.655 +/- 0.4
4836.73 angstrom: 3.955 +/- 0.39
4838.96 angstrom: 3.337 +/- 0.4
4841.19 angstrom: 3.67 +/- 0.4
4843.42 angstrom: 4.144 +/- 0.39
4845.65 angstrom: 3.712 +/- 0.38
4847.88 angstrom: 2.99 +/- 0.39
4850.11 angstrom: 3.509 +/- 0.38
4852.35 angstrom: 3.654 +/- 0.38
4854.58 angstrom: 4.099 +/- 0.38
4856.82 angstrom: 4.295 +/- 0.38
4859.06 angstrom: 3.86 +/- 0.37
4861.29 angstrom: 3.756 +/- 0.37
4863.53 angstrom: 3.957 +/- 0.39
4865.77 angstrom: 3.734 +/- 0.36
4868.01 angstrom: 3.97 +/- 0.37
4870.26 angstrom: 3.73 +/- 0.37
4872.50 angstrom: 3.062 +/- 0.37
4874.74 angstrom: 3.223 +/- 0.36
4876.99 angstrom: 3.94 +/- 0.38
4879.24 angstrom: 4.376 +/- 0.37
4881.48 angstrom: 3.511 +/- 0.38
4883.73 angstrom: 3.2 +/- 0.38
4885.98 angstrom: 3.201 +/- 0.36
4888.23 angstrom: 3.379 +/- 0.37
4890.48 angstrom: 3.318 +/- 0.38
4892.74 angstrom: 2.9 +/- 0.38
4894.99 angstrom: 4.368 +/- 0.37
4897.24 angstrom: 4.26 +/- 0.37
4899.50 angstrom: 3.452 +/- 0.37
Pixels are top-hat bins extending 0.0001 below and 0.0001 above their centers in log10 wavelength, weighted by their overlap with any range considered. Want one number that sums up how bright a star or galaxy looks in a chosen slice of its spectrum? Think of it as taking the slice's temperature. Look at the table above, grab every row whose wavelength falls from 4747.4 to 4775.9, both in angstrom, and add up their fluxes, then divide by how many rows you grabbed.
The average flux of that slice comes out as 3.52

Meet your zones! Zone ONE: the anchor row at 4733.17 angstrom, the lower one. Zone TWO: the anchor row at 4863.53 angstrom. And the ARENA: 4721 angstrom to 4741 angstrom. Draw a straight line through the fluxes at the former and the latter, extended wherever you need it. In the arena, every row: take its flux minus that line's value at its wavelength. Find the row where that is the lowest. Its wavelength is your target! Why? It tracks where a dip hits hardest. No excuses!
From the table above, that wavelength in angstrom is 4728.81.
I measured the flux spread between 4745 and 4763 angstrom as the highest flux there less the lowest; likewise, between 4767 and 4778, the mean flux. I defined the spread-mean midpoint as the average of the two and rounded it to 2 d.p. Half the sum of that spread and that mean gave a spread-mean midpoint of 2.38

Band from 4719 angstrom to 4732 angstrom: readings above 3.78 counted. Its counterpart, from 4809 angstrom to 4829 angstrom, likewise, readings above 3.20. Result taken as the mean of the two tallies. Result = 3.50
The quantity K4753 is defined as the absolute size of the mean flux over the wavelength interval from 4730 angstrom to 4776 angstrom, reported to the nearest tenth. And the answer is 3.3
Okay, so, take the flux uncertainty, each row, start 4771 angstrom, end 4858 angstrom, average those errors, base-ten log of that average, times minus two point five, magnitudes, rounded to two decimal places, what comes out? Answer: 1.02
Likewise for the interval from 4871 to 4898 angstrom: 1.07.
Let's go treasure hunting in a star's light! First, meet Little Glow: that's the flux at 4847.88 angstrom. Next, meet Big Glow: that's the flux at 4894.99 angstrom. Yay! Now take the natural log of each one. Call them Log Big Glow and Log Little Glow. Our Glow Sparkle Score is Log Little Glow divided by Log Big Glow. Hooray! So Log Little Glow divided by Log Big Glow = 0.74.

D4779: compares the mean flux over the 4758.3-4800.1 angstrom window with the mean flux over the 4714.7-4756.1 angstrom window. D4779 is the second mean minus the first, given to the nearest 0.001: -0.333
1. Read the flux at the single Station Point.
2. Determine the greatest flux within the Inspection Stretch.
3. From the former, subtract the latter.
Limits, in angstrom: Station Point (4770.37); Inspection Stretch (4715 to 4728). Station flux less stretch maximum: -0.22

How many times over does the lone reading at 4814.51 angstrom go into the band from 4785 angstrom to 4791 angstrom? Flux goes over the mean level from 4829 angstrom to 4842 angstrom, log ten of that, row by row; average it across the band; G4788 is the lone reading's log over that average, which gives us -0.7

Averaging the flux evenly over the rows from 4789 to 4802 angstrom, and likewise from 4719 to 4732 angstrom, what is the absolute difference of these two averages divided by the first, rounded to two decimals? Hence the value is 0.23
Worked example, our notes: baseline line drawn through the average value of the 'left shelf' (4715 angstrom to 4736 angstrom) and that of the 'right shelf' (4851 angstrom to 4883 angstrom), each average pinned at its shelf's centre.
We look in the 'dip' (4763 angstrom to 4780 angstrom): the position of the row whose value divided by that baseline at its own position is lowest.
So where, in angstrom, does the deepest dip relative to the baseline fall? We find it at 4765.98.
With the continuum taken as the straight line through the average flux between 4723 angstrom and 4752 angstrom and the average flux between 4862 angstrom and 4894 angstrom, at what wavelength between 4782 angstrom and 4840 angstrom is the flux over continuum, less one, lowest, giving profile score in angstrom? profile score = 4816.72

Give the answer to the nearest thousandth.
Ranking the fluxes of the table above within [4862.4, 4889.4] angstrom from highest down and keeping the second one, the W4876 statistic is 3.970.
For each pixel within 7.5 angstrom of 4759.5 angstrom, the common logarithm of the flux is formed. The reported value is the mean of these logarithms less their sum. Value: -3.25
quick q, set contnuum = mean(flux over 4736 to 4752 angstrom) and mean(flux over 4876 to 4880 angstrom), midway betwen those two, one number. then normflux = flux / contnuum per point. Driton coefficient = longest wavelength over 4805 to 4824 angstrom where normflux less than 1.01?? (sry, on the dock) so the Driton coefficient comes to 4818.94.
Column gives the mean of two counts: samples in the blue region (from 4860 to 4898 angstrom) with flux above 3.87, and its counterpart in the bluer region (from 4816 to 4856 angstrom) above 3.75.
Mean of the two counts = 7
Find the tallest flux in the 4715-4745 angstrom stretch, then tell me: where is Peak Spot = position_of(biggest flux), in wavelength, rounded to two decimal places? 4717.93 angstrom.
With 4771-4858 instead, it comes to 4821.16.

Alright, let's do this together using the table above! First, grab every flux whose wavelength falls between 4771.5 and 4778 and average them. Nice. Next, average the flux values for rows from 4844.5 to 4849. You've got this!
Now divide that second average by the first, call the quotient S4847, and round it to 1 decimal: 1.0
